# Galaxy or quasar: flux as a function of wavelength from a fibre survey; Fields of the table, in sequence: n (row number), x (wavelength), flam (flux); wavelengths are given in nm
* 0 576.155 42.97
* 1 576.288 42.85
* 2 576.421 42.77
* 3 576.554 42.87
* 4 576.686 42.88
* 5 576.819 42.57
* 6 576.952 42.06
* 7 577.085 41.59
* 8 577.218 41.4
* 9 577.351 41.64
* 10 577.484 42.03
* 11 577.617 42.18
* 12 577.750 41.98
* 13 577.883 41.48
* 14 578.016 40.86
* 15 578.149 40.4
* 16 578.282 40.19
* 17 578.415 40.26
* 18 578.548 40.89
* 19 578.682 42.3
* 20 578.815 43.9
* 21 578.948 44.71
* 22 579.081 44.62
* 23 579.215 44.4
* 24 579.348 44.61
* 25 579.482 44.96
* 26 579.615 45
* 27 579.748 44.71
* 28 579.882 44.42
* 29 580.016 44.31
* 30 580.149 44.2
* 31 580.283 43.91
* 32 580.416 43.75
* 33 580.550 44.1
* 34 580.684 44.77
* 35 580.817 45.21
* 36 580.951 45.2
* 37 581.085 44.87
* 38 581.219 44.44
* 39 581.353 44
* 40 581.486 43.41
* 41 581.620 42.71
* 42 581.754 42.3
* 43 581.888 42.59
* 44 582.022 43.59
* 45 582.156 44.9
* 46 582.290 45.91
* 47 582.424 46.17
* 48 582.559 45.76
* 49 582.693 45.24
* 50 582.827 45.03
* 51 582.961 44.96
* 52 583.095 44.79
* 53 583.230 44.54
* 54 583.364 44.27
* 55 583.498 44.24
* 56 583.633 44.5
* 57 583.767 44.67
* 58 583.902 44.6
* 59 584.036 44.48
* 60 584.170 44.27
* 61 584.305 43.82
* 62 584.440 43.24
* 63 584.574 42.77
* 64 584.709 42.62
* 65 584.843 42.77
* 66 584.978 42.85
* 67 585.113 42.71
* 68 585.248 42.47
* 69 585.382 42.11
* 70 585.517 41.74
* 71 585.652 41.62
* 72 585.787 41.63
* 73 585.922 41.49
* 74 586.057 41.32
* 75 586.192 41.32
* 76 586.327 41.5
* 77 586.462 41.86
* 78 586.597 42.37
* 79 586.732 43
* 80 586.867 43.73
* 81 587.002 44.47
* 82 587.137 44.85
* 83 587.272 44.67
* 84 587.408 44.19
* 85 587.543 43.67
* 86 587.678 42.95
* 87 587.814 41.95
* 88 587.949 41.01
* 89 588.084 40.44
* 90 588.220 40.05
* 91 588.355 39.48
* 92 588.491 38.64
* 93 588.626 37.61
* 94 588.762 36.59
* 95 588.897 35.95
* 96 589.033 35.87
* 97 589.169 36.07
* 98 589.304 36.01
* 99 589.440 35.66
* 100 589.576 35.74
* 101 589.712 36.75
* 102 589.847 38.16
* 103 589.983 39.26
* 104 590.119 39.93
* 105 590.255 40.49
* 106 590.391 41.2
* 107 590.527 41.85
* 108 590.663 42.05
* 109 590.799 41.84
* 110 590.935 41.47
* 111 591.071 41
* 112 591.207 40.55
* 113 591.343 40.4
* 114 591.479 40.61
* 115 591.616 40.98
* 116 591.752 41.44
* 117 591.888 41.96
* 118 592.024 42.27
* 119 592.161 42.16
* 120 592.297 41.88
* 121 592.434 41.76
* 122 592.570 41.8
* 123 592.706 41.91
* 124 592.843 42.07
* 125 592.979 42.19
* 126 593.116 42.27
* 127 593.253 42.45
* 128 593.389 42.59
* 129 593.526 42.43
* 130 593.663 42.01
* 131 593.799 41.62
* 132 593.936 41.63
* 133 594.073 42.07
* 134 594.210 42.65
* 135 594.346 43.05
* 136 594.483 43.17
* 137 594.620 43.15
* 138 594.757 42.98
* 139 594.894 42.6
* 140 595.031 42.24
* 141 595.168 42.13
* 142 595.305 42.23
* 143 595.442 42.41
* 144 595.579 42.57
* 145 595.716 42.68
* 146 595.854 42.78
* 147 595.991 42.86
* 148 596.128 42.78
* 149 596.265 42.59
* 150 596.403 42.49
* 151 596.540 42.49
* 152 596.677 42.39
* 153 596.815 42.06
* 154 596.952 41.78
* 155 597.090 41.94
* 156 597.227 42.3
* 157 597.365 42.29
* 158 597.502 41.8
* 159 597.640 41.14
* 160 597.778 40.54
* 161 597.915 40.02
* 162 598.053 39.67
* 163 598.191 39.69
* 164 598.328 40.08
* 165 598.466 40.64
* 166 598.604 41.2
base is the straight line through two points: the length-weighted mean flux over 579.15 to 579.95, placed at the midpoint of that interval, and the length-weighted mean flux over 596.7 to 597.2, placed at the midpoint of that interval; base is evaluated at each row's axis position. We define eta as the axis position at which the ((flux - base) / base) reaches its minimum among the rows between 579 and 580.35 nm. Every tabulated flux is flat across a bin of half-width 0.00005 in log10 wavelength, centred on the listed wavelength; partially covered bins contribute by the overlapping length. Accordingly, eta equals 580.283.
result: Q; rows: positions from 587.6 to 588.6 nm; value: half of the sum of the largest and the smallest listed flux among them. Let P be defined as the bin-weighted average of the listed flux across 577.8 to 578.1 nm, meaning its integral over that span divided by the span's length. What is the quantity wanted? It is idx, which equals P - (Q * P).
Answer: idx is -1640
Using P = 41.2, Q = 40.8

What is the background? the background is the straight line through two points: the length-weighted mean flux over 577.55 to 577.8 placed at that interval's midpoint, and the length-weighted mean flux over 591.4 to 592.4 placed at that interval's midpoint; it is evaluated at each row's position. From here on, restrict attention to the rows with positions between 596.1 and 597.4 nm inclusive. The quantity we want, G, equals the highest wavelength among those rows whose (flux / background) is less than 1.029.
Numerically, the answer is 597.365 nm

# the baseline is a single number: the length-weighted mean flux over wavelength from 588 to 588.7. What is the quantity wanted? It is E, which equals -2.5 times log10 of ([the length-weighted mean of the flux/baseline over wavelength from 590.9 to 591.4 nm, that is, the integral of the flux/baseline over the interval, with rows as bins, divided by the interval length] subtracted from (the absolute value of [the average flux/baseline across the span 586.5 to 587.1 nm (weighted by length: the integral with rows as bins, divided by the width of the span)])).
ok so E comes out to 3.0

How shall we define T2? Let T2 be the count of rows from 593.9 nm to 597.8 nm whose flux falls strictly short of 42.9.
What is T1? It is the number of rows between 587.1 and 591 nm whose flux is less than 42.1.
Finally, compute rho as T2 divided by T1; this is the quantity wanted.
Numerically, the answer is 1.0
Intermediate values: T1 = 24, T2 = 25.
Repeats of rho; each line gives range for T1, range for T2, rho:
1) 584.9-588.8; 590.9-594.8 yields 1.6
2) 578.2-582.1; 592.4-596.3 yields 8.3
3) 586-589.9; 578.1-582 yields 0.4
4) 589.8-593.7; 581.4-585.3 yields 0.4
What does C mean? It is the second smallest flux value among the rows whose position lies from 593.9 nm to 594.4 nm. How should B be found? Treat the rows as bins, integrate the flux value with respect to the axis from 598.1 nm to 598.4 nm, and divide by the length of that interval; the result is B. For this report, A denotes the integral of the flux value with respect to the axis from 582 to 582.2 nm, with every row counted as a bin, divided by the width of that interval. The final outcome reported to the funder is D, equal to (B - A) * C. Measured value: -186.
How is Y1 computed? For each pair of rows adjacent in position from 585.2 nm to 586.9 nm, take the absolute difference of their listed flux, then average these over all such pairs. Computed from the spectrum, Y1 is 0.30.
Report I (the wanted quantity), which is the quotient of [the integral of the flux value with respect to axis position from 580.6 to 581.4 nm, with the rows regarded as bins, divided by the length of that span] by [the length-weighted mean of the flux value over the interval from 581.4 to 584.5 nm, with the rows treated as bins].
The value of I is 1.009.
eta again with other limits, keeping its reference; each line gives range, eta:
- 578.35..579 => 578.415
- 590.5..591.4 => 591.343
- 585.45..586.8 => 586.057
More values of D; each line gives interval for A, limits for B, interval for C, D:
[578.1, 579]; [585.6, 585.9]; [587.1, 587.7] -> -10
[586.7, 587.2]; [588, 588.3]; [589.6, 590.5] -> -146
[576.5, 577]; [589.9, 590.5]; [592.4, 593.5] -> -100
